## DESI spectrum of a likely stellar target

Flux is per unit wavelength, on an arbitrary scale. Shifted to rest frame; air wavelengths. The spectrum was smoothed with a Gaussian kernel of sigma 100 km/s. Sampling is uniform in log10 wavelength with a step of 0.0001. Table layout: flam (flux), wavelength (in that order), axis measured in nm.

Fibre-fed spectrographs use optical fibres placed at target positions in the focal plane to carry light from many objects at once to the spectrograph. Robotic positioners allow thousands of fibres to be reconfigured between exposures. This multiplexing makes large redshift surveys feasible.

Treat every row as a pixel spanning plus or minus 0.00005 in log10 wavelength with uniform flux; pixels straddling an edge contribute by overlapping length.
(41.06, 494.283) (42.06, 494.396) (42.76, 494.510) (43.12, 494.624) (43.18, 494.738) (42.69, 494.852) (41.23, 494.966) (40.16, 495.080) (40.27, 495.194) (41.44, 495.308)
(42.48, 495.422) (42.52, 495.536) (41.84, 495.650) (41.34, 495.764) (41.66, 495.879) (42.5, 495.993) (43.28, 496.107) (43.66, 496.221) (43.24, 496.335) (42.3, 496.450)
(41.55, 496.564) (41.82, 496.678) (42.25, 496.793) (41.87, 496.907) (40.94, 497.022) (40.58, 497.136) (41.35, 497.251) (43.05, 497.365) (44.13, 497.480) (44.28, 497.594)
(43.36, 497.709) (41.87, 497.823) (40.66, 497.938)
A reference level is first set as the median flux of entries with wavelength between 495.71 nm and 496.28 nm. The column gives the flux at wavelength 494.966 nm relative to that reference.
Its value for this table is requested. -1.3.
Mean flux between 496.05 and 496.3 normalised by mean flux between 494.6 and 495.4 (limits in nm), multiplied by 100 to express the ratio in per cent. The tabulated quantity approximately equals 104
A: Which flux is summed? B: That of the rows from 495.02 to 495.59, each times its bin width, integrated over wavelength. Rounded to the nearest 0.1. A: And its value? 23.6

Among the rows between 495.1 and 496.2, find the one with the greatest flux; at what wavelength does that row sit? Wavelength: 496.107 nm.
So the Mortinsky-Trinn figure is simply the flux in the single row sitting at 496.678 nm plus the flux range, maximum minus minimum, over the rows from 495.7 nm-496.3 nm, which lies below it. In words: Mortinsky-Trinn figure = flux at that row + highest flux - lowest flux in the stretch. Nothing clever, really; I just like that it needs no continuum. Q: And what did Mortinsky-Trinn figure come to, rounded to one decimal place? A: 44.1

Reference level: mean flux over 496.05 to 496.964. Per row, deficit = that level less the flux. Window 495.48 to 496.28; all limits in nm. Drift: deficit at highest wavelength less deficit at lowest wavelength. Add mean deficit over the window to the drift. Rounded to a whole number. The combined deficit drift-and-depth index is -1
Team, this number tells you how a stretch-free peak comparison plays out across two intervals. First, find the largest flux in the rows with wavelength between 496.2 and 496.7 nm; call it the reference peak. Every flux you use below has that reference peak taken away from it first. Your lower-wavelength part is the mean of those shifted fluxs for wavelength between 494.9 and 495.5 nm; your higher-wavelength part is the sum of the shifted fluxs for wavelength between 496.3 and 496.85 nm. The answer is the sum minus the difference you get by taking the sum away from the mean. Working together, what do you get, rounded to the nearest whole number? -12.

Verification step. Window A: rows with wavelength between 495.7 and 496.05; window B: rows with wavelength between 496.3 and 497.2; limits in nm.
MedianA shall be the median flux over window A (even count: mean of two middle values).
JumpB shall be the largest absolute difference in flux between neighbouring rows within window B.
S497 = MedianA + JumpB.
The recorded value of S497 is 42.6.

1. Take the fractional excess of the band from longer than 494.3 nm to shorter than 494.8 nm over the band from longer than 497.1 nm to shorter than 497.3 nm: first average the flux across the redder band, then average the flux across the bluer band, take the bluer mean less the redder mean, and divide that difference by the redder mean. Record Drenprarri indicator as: 0.04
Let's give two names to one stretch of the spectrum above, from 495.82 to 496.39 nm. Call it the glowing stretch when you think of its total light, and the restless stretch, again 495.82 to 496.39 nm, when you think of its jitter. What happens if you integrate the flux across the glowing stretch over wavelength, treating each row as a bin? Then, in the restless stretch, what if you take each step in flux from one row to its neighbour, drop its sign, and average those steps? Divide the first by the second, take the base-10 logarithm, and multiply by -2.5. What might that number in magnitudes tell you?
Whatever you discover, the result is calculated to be -4.02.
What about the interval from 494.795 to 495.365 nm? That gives -3.48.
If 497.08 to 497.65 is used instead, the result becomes -3.55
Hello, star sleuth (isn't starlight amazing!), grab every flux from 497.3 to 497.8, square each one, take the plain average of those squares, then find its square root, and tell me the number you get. 43.7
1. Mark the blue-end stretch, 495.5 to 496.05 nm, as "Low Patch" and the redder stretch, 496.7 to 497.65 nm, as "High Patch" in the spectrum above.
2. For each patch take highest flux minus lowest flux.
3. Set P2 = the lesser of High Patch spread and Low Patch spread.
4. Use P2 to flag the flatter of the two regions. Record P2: 1.18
